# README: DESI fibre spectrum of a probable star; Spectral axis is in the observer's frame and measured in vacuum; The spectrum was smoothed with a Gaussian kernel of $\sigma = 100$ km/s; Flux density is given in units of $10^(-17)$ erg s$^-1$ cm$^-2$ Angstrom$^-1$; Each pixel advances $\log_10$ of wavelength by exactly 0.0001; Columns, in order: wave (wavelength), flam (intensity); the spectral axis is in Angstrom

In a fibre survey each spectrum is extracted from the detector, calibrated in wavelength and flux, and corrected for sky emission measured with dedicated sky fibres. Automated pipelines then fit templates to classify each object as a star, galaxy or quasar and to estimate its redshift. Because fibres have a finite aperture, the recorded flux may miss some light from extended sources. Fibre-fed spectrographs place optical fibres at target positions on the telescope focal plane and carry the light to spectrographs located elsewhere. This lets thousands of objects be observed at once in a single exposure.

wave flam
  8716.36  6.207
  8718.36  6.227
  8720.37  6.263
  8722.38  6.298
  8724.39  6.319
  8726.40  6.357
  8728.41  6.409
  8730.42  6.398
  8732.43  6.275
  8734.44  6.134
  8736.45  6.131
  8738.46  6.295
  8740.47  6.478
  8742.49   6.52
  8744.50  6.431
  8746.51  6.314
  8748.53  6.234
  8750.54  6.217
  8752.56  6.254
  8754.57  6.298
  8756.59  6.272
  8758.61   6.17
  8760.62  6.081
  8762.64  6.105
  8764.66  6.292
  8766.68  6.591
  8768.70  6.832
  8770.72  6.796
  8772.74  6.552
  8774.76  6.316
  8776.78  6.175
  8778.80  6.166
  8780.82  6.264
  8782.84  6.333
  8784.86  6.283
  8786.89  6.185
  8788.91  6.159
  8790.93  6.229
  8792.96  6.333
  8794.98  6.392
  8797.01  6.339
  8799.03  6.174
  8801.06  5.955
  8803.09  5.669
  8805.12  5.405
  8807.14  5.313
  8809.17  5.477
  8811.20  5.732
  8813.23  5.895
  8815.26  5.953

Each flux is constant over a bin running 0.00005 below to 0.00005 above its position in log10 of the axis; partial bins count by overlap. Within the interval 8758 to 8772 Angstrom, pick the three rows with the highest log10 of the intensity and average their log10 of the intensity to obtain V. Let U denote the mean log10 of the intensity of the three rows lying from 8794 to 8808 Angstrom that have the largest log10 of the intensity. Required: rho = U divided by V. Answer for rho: 0.96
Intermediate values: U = 0.799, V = 0.829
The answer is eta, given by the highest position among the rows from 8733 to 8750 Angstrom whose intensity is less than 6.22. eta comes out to 8736.45 Angstrom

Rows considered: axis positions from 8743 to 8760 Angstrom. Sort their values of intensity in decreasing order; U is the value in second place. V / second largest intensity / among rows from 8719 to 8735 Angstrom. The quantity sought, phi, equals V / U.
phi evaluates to 1.01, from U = 6.314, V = 6.398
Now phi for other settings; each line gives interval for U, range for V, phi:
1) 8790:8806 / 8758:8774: 1.07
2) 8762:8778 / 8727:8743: 0.95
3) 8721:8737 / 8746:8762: 0.98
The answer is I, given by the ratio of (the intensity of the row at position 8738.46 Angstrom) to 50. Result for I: 0.126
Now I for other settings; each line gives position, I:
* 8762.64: 0.122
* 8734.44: 0.123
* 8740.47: 0.130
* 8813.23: 0.118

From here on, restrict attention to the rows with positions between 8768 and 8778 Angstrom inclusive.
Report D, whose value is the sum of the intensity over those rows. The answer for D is 32.7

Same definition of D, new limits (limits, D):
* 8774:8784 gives 31.3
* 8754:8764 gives 30.9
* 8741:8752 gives 31.7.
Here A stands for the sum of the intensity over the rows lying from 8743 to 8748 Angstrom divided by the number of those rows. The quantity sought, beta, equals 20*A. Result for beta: 127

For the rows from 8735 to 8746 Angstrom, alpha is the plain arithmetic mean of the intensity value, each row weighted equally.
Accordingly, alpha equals 6.37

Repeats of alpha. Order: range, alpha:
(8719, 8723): 6.28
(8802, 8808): 5.46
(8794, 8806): 5.99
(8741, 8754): 6.33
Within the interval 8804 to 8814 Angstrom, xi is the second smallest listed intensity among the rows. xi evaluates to 5.405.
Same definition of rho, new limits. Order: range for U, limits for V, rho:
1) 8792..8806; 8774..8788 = 1.00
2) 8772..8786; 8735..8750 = 0.99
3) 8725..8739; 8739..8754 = 0.99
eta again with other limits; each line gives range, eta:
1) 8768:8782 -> 8778.80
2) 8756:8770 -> 8762.64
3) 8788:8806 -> 8805.12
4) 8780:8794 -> 8788.91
